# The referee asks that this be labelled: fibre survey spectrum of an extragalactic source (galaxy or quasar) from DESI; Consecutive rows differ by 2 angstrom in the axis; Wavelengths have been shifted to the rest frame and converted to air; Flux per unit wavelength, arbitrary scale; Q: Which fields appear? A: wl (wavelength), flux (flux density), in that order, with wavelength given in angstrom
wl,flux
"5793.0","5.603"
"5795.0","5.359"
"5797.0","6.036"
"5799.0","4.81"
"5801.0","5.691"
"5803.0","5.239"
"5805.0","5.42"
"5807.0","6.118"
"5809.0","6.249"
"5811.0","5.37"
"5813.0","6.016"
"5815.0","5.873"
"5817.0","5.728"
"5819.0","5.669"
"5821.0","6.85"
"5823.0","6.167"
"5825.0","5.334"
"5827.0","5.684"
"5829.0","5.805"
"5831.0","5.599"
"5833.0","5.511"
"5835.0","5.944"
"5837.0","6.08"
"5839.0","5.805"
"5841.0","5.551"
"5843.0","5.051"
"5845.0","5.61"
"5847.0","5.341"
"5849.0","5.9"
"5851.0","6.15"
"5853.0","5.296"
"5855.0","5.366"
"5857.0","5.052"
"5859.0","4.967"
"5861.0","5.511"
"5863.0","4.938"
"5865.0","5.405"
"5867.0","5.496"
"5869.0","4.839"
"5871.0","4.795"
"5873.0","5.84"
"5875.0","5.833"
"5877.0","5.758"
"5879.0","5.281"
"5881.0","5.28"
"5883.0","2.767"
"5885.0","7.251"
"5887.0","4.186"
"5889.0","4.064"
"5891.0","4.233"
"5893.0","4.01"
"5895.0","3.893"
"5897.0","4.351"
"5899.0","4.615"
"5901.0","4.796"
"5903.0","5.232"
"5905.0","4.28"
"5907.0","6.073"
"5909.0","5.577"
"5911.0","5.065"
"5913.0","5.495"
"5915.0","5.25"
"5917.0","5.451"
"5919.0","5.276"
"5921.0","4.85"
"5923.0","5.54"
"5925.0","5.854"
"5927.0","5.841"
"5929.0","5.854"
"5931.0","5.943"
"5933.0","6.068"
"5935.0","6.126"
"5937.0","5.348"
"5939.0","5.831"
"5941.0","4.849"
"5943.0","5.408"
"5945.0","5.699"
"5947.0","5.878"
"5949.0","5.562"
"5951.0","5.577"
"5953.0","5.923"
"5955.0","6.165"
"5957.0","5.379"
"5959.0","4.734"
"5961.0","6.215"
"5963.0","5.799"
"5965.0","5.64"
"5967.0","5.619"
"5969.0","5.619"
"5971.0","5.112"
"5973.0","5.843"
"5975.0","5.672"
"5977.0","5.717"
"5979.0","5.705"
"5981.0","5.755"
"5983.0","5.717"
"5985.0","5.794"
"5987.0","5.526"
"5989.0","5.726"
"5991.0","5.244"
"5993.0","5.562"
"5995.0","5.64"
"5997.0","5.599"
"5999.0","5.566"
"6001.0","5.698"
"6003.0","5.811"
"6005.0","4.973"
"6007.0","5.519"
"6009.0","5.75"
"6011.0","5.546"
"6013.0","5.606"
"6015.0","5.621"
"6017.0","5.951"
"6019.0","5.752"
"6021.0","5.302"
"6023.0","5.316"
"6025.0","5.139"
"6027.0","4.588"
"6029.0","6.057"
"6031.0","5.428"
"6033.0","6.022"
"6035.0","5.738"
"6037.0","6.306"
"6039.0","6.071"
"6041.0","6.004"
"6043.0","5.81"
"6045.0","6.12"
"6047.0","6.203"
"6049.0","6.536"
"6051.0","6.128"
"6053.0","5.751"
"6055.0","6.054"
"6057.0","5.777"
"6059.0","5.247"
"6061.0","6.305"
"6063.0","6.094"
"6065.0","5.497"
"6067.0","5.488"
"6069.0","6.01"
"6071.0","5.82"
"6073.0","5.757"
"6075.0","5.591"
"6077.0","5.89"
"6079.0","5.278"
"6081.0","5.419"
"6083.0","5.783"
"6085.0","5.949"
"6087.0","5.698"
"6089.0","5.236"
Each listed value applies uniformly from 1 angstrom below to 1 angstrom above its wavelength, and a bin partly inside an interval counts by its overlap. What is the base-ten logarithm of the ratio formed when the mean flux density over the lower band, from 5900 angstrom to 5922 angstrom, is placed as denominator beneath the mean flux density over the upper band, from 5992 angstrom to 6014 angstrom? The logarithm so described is 0.03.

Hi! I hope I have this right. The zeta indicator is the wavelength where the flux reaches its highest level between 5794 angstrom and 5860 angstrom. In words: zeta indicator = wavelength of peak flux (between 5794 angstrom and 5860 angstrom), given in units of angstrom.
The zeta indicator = 5821.0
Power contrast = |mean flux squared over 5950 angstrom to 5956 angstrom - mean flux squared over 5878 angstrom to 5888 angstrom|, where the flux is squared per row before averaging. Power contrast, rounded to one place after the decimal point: 8.0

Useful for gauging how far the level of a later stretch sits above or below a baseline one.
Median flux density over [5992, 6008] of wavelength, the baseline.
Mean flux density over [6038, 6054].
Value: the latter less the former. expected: 0.50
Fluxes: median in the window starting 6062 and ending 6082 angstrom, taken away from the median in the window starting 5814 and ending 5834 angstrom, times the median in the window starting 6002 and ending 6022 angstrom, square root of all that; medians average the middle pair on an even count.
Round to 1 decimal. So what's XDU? 0.4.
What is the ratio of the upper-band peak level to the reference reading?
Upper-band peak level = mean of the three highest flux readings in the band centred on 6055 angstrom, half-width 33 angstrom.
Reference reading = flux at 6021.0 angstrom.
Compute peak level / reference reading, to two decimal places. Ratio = 1.20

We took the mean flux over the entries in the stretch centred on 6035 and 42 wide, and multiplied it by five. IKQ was 29.0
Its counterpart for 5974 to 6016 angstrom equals 28.0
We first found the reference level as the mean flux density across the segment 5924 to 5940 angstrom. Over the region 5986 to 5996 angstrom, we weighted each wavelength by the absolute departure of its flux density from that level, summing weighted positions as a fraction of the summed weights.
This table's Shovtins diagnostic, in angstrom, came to 5990.9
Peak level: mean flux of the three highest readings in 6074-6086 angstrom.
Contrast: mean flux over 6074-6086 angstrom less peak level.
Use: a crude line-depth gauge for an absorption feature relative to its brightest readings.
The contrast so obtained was -0.22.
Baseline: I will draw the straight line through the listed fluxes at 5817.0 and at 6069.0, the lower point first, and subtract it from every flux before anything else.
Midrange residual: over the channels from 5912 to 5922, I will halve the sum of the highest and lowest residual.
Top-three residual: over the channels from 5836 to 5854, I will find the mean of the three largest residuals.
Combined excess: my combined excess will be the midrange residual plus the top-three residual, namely -0.38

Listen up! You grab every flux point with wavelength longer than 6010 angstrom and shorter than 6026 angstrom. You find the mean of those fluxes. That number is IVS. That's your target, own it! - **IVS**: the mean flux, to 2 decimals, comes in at 5.53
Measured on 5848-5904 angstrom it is 5.04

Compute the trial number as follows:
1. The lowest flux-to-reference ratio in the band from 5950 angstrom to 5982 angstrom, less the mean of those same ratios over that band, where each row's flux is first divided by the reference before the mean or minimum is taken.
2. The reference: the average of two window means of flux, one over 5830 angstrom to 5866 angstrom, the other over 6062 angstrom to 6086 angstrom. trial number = -0.164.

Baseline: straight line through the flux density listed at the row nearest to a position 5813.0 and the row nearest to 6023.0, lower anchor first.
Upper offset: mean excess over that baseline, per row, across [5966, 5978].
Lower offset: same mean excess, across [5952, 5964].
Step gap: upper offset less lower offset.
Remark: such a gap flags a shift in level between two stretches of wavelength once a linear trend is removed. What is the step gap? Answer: -0.06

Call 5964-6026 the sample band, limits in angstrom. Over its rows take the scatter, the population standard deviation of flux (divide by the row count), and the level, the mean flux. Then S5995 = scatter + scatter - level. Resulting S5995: -5.13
